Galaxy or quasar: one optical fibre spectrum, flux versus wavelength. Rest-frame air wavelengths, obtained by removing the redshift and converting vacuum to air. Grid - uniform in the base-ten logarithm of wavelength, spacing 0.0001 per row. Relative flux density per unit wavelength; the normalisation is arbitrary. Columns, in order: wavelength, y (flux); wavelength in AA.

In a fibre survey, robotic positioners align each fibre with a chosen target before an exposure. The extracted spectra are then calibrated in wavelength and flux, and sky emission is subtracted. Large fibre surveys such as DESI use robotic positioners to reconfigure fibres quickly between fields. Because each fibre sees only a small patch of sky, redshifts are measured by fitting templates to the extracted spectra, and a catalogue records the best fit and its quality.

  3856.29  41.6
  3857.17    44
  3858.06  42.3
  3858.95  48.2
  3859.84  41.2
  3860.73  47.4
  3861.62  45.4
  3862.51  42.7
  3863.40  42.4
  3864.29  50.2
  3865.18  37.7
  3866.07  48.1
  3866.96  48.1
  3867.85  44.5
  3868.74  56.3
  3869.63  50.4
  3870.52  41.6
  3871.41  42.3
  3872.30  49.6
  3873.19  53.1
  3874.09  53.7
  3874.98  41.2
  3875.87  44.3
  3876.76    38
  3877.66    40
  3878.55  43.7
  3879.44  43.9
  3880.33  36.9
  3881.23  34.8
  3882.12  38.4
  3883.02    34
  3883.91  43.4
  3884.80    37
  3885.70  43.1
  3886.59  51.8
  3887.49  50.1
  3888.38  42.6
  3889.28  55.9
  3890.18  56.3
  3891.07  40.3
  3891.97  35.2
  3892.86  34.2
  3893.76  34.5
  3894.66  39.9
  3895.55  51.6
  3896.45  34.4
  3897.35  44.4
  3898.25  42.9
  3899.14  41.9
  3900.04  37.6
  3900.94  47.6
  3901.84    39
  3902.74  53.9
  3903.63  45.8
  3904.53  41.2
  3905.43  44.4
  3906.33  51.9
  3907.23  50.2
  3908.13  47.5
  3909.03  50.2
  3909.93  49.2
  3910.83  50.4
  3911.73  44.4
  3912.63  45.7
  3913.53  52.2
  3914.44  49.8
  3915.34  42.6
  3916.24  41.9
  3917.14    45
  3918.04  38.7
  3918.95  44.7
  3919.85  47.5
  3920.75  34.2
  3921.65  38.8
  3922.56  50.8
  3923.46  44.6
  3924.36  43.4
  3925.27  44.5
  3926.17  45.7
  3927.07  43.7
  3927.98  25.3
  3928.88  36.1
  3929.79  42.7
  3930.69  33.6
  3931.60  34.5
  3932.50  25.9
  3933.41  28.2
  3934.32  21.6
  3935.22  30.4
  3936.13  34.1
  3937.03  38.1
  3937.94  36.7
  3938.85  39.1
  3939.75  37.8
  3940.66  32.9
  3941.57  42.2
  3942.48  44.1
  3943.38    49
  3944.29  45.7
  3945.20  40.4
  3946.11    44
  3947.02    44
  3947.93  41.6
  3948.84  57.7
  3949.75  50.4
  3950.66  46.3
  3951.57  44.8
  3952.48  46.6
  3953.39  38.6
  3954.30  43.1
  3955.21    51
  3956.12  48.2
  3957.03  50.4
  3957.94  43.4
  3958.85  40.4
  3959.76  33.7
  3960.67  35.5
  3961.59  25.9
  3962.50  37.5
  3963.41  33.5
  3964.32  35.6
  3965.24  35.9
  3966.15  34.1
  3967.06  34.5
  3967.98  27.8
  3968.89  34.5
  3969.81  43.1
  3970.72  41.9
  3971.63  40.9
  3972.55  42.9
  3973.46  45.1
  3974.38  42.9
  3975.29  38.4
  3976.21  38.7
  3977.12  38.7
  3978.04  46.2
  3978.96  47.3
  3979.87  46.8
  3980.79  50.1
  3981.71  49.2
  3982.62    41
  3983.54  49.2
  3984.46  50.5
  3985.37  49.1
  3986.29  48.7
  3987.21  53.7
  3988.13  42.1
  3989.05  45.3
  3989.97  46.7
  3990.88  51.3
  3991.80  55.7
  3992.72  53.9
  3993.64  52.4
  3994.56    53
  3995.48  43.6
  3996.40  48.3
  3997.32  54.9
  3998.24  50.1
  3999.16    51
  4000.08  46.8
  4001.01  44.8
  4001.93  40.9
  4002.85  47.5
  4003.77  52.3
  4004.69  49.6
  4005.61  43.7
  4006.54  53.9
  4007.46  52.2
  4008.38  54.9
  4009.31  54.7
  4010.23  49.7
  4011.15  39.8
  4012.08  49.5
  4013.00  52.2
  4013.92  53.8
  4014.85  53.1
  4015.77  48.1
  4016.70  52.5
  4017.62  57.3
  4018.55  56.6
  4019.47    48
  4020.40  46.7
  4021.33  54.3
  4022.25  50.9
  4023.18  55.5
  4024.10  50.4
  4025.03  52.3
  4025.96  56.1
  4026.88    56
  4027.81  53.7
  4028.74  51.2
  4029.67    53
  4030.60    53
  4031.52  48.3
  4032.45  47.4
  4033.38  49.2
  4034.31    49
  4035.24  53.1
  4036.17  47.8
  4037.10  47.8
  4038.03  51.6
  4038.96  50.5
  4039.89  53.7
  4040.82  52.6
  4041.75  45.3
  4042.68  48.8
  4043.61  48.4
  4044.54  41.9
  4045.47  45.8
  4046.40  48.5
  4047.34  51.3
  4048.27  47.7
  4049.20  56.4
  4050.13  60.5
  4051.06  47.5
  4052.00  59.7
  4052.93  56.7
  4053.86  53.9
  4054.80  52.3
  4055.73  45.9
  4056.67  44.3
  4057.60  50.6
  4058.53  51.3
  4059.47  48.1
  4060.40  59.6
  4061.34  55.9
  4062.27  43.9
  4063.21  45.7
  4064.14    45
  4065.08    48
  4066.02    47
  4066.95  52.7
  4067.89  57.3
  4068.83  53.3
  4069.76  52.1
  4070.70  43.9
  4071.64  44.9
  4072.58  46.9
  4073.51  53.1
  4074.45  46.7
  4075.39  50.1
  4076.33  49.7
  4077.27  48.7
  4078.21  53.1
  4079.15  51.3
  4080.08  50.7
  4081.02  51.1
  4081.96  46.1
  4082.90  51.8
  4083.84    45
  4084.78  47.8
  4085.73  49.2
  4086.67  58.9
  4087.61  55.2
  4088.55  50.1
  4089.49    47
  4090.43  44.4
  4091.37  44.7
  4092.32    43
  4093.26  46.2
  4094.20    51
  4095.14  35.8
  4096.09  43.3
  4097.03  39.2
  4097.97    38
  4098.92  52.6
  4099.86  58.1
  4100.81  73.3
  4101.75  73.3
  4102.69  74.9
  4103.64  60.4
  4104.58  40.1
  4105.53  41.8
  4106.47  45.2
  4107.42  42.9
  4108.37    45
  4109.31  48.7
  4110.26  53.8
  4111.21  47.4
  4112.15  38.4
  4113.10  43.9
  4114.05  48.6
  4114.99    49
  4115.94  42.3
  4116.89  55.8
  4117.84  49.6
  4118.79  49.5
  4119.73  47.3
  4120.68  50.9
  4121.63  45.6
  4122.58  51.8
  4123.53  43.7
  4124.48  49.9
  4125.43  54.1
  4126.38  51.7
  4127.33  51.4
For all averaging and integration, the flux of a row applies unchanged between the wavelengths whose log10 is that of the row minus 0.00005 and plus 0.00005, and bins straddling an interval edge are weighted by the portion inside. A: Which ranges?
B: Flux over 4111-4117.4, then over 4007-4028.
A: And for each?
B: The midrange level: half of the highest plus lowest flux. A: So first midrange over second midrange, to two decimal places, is 0.97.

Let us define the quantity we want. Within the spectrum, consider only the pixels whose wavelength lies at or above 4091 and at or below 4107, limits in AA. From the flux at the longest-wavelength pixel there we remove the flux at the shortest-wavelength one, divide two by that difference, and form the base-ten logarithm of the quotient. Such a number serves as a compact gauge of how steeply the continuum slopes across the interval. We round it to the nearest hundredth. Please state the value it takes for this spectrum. 0.60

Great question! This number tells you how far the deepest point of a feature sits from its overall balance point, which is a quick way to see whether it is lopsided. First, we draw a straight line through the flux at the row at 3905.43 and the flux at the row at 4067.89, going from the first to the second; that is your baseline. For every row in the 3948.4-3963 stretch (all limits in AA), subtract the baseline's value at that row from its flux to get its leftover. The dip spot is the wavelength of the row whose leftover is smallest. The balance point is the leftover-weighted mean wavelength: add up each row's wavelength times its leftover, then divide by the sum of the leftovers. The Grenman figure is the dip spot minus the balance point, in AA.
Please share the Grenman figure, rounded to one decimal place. 0.9 AA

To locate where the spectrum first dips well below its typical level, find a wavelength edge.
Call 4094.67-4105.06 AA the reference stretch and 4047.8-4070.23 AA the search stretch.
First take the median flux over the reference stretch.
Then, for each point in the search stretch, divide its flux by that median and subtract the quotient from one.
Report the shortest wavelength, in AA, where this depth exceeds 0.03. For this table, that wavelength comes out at 4048.27 AA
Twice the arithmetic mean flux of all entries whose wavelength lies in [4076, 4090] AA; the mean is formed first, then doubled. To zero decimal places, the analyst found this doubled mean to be 101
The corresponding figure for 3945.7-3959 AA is 92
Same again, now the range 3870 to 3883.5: 85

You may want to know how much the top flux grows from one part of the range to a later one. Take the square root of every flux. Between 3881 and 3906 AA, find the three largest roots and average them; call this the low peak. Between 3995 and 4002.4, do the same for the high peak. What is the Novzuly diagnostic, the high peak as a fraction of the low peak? 0.97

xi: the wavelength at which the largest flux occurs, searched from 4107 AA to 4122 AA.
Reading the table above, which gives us 4116.89 AA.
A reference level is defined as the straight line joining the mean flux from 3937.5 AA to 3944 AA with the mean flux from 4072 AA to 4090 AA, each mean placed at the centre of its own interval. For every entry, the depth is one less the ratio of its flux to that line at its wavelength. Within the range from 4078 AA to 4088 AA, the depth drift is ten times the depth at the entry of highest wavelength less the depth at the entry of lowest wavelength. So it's 0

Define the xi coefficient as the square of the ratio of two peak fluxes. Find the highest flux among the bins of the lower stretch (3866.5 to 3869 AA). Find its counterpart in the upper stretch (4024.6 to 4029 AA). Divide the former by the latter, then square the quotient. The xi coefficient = 1.01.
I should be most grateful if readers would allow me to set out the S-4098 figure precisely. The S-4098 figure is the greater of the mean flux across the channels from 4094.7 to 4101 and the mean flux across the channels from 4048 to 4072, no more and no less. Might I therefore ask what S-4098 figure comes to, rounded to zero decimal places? 51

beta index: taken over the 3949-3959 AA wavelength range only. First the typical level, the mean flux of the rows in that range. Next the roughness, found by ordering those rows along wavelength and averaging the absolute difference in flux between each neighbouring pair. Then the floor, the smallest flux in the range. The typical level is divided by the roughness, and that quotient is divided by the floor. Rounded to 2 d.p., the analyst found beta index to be 0.28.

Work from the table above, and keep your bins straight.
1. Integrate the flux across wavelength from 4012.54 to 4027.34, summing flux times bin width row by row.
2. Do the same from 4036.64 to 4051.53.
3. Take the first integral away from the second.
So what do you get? -38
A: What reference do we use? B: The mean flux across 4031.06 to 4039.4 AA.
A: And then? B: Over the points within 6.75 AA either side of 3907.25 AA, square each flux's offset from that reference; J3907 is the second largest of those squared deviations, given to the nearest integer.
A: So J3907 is 67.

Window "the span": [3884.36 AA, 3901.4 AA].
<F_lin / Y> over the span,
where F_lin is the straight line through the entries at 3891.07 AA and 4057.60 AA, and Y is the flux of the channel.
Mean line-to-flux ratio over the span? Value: 0.96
